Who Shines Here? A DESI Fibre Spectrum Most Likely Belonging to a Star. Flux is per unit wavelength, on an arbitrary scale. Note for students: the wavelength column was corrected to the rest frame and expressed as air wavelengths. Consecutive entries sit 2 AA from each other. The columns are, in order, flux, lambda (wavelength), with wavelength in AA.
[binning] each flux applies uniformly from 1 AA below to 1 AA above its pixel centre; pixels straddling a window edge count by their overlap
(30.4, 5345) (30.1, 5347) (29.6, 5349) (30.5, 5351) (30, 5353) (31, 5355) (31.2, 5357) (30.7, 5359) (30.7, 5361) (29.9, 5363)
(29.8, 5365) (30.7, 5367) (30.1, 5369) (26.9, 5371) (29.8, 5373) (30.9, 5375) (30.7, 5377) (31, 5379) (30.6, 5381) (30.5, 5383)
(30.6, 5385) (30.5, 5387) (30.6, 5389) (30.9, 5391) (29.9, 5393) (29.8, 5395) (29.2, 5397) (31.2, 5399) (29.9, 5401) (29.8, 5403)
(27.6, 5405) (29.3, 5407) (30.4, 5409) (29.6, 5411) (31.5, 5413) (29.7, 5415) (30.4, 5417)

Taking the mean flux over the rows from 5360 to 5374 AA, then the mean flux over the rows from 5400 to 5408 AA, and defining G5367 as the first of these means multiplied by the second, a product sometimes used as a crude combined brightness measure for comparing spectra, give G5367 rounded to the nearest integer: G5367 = 866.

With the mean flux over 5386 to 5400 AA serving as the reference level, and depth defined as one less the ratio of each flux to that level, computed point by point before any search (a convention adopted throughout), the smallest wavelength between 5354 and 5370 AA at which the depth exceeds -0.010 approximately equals 5363 AA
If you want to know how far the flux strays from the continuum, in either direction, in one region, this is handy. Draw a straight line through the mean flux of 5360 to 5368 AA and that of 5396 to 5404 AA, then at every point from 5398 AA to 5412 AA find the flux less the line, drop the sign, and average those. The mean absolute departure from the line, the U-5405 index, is 0.76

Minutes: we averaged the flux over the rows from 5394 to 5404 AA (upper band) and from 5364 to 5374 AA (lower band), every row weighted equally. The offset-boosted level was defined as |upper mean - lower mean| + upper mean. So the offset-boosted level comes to 30.50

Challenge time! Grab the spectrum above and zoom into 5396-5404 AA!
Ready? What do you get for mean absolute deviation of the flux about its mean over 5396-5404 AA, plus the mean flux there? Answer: 30.6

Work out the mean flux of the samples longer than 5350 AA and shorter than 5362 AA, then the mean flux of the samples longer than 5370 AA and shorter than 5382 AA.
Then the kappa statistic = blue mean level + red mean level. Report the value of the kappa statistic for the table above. 60.7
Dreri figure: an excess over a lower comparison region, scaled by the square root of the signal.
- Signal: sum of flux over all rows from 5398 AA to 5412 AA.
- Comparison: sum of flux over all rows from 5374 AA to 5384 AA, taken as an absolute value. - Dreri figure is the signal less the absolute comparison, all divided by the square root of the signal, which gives 3.8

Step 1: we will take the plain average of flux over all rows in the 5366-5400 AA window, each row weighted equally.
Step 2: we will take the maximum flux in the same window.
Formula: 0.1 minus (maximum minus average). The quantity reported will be -0.87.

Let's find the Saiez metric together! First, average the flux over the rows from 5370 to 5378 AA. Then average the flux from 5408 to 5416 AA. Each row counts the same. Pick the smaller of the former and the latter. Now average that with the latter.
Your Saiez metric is 29.9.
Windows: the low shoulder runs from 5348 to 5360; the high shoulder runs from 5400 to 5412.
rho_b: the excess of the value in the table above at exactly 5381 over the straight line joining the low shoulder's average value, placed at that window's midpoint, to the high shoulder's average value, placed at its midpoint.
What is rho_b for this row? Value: 0.65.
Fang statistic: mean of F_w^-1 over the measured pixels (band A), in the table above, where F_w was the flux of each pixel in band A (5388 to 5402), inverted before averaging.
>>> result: 0.0331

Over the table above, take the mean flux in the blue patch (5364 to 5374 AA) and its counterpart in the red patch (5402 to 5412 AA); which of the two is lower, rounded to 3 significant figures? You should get 29.3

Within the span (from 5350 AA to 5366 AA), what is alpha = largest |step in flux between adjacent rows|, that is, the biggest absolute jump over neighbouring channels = 1.0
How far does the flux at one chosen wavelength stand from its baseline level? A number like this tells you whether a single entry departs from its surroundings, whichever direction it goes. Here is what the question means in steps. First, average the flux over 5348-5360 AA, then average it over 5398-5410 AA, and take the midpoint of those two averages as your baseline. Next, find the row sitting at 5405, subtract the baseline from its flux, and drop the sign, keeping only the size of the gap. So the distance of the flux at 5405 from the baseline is 2.5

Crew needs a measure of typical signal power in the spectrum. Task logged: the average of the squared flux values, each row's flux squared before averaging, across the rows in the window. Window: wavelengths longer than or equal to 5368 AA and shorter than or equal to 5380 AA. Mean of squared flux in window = 896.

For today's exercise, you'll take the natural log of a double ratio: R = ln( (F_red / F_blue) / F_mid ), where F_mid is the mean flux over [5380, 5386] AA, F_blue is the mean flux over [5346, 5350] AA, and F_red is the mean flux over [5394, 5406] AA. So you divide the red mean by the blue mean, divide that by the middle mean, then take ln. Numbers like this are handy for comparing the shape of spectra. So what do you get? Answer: -3.43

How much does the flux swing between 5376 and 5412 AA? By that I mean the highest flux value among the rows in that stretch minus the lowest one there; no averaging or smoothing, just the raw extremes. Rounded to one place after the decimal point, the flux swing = 3.6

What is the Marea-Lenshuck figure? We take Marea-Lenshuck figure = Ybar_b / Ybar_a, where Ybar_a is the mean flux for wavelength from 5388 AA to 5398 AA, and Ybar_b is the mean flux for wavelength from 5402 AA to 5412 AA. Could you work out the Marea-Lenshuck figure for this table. 0.98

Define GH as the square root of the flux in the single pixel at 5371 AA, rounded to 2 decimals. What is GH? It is 5.19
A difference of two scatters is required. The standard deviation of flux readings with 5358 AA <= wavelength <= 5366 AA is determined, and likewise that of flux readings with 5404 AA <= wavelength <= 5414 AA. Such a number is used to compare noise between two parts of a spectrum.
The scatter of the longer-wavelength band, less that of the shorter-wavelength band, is 0.9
